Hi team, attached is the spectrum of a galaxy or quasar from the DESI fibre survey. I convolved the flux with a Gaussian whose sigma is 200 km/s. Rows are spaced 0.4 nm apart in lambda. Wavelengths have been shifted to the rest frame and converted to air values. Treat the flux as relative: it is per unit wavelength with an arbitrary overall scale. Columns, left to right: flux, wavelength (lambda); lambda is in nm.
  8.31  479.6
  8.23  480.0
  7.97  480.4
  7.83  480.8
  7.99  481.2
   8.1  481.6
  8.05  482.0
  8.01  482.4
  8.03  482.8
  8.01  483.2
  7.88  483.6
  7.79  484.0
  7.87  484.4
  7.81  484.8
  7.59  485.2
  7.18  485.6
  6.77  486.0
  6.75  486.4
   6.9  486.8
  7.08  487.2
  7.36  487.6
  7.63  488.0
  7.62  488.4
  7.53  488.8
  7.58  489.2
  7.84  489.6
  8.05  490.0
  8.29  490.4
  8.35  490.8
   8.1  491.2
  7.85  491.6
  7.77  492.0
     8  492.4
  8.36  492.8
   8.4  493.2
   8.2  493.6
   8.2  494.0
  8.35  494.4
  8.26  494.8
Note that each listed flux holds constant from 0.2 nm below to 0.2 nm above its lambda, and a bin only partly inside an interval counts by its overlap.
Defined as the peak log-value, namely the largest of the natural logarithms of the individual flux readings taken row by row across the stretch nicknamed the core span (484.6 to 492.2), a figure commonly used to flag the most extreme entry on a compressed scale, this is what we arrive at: 2.12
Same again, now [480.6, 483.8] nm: 2.09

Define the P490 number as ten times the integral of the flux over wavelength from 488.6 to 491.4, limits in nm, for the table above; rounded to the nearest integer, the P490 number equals 223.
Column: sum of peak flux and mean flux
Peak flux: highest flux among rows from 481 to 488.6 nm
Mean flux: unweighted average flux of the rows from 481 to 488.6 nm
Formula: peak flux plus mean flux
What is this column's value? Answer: 15.7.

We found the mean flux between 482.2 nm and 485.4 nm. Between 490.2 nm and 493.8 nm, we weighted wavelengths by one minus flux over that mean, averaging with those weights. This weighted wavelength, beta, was 492.07 nm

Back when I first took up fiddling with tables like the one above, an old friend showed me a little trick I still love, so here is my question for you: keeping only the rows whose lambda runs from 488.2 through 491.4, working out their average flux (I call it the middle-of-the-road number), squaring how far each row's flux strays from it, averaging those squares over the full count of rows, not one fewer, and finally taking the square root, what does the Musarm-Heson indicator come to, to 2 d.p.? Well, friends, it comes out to 0.30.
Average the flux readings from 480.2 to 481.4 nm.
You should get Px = 7.93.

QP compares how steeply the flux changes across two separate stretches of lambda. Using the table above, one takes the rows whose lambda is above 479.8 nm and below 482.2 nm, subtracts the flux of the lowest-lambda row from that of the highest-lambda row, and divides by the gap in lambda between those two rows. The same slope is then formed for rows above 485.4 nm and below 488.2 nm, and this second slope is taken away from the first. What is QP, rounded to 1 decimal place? -0.3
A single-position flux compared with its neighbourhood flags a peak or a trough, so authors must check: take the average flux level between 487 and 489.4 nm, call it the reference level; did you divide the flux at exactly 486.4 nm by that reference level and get 0.90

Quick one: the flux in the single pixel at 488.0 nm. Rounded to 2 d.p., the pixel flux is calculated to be 7.63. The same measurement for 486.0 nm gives 6.77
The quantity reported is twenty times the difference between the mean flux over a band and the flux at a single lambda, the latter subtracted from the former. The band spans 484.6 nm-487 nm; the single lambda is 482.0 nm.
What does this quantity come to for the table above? -18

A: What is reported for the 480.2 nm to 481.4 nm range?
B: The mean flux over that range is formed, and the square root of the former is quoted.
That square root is 2.82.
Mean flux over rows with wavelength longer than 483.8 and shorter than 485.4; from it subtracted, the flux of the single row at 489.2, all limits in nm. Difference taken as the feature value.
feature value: 0.2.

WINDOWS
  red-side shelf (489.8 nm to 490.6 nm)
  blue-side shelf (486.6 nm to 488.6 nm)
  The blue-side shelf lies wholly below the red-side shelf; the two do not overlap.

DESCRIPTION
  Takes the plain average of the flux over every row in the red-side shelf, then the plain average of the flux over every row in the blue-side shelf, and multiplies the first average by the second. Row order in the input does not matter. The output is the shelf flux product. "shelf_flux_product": 60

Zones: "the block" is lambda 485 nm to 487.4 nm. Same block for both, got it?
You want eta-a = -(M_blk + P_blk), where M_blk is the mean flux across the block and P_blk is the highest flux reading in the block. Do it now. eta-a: -14.6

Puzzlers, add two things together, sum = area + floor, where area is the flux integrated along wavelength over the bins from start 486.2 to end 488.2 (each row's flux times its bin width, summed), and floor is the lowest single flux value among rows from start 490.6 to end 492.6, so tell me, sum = 22.1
